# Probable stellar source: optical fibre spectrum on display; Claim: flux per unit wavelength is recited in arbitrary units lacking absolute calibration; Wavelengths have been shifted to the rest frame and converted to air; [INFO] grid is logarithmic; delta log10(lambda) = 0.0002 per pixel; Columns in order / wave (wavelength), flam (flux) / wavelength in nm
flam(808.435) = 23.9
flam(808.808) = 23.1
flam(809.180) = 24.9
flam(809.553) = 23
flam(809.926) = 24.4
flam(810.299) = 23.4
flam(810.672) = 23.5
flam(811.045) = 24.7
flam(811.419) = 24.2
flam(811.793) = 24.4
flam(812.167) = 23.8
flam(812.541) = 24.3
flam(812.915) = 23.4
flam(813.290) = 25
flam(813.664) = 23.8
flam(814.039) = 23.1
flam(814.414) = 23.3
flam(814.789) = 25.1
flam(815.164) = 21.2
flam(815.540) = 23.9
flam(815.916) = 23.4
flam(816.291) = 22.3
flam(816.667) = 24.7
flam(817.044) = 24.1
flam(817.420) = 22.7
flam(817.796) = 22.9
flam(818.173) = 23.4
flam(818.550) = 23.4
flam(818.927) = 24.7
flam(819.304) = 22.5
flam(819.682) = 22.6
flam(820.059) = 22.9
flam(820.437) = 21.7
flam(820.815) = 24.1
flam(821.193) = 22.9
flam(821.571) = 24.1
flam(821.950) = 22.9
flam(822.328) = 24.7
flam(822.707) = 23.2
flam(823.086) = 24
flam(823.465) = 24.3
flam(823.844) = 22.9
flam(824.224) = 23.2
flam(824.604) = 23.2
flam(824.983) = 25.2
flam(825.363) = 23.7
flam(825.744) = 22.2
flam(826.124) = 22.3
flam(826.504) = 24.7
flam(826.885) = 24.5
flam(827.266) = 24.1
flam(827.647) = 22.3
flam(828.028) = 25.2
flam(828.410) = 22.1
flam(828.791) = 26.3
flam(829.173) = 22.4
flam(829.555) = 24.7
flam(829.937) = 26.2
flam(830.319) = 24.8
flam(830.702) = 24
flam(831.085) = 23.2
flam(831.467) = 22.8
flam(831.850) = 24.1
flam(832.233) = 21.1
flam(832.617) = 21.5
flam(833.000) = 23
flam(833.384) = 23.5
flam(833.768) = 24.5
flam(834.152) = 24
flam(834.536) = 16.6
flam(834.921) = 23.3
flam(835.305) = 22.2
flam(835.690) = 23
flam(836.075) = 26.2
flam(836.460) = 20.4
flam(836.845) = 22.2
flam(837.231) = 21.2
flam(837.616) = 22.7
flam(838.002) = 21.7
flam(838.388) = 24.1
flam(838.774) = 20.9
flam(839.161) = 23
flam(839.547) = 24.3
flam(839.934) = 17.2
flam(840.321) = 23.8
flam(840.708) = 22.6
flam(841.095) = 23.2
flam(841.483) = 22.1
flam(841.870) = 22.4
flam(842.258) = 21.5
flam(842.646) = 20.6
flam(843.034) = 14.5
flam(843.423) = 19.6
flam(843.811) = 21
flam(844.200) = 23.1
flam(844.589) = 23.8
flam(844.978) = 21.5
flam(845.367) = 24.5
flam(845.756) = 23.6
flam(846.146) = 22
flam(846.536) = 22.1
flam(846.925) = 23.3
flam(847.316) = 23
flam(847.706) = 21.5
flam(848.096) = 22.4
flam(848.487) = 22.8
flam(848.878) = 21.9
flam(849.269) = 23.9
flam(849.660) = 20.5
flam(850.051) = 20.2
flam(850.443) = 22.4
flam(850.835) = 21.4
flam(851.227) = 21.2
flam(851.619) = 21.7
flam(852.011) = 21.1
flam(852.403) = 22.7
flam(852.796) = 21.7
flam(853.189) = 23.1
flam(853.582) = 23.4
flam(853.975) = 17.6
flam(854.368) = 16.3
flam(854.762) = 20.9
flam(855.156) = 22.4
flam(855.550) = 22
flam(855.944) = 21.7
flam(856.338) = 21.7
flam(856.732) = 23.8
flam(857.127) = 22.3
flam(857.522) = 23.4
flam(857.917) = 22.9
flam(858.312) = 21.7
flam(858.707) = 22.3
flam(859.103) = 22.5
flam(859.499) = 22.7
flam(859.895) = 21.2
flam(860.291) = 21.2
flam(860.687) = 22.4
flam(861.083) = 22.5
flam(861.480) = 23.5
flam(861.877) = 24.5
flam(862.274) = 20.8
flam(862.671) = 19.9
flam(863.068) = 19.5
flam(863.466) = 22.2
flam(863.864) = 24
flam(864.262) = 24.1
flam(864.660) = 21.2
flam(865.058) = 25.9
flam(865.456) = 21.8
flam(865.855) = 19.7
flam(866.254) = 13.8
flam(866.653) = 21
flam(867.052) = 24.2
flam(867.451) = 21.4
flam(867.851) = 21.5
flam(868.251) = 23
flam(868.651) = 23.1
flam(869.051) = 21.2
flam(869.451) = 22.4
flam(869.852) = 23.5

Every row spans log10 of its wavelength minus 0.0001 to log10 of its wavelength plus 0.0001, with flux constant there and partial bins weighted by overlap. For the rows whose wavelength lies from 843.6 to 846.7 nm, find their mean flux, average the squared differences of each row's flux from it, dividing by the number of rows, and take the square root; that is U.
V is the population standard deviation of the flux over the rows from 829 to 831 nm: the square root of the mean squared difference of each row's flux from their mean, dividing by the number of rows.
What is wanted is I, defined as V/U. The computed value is 1.1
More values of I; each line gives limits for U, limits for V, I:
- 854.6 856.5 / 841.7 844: 5.2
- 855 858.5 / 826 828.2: 1.6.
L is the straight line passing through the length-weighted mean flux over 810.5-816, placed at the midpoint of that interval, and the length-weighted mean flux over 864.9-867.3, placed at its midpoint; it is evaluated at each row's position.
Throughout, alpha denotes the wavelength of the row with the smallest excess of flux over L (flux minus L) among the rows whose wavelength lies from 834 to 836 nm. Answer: 834.536 nm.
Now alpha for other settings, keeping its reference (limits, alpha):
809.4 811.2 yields 809.553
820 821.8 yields 820.437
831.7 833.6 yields 832.233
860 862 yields 860.291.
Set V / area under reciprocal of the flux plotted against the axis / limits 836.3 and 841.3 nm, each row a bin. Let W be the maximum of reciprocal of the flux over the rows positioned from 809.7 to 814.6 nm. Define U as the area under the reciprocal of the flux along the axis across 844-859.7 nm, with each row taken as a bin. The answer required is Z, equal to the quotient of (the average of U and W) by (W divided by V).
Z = 2.00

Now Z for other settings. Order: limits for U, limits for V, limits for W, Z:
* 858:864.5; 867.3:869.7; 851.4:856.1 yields 0.31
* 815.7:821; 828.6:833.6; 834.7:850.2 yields 0.46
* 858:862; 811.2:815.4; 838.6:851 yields 0.32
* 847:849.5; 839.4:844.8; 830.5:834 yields 0.43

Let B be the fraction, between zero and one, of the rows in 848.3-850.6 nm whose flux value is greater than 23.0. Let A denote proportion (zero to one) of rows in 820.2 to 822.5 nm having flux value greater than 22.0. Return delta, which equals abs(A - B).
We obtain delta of 0.67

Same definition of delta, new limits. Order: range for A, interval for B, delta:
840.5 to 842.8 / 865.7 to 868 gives 0.50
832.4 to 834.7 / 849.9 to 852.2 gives 0.67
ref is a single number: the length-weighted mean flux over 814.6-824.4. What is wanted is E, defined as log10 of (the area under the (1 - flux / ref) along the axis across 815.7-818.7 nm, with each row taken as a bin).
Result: -2.9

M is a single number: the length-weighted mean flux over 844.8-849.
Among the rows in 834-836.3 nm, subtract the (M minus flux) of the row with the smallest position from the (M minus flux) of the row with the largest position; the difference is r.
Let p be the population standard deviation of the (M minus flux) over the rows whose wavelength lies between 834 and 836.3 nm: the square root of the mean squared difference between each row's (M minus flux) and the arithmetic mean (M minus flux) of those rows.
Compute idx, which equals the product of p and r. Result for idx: -6.5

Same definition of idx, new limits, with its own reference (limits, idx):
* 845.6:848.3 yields 0.8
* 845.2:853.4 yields 1.5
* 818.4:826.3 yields 1.0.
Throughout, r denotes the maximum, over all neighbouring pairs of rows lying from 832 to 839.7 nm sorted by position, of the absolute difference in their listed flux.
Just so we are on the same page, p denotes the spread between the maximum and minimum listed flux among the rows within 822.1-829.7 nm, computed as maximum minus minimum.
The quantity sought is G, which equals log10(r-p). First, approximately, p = 4.20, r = 7.4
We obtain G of 0.5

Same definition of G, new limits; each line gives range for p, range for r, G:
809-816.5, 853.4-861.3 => 0.3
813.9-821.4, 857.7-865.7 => -0.1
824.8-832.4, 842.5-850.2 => 0.0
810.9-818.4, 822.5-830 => -0.5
